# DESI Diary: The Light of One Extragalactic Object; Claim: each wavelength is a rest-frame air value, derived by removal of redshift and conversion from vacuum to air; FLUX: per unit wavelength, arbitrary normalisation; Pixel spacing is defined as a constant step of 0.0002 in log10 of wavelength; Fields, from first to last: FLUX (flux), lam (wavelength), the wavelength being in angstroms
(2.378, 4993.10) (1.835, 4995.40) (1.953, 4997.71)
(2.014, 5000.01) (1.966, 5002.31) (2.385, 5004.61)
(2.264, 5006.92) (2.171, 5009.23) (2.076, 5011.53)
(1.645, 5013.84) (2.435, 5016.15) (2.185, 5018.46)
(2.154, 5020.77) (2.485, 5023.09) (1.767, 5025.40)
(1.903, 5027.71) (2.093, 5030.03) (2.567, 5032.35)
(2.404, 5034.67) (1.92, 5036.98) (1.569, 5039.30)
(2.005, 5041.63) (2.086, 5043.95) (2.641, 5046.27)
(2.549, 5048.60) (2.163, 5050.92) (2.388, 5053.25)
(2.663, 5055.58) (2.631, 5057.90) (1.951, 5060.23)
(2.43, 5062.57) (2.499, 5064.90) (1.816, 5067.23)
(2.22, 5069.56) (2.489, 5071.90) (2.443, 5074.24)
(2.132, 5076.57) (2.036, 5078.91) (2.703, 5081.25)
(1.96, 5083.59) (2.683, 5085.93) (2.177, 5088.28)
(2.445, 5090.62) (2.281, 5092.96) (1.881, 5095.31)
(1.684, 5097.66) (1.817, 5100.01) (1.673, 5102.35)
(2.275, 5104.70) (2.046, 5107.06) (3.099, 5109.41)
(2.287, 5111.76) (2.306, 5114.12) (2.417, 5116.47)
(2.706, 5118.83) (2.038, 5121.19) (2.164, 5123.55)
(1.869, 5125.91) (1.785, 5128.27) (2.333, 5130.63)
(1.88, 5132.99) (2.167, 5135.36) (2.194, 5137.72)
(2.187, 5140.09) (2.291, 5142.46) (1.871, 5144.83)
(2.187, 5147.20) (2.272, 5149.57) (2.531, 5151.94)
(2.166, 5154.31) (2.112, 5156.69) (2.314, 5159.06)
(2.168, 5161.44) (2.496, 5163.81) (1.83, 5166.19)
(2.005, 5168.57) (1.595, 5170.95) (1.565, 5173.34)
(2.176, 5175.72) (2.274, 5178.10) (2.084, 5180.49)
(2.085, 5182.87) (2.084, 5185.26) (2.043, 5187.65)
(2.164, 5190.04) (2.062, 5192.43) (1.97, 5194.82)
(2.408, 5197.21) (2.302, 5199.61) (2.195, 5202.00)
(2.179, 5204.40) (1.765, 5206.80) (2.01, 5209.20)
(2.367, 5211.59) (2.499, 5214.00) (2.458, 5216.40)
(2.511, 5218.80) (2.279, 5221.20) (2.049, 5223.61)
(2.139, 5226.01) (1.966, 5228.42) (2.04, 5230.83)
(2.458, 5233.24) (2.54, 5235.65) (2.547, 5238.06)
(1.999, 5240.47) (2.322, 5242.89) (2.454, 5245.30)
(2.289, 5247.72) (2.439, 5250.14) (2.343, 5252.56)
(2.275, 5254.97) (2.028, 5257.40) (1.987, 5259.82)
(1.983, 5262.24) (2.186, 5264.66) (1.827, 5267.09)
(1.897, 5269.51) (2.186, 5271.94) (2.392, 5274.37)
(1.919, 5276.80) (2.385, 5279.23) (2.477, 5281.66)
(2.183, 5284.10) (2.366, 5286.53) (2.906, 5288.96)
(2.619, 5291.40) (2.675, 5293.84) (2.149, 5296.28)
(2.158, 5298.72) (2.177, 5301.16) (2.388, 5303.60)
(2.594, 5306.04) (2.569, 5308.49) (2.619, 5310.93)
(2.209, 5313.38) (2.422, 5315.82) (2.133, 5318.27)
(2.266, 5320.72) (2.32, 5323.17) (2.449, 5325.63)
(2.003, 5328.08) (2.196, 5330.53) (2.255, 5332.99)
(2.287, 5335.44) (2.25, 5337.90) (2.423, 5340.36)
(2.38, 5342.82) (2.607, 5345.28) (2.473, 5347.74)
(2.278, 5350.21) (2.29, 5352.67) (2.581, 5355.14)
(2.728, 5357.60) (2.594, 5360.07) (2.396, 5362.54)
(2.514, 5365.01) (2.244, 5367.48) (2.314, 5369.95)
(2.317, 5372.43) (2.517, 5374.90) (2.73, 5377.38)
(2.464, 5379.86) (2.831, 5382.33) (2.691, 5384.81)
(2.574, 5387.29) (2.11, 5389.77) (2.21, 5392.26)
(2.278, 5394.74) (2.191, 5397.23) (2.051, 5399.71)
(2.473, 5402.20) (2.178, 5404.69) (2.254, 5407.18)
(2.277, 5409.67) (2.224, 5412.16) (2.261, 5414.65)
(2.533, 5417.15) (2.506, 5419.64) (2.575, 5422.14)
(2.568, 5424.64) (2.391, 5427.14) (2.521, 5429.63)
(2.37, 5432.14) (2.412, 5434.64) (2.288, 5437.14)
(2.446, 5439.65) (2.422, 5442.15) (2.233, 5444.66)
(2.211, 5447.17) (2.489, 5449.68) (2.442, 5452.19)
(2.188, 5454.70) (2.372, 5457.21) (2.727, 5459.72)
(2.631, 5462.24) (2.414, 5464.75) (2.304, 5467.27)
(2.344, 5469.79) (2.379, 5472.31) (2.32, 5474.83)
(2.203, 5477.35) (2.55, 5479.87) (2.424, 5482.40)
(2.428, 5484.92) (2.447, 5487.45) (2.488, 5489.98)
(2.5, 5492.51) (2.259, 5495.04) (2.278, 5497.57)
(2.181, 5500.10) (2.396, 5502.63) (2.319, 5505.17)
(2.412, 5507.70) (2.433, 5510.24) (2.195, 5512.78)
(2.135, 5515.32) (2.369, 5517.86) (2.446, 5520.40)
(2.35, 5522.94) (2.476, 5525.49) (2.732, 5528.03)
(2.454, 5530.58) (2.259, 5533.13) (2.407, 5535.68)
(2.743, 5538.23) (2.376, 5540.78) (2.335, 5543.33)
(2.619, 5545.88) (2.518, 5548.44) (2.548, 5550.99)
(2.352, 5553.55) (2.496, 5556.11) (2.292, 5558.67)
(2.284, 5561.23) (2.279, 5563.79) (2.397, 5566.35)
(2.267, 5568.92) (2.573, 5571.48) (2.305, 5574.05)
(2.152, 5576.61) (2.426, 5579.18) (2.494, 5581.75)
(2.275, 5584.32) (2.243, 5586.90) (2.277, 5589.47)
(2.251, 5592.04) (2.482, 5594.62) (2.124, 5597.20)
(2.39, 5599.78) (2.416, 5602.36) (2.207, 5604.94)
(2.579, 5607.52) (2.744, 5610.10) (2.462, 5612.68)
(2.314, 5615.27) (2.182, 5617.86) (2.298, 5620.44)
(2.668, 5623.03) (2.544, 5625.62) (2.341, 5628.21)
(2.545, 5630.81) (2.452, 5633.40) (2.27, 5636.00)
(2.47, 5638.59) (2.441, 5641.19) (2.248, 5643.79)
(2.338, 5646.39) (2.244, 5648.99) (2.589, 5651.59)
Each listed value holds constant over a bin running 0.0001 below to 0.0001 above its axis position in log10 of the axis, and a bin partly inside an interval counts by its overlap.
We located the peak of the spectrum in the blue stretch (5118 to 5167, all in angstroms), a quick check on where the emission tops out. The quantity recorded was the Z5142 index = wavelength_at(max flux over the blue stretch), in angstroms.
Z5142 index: 5118.83 angstroms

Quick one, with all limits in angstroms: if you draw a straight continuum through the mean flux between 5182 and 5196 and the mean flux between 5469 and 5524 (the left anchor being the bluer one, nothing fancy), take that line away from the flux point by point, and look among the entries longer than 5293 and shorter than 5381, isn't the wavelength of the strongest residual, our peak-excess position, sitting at 5293.84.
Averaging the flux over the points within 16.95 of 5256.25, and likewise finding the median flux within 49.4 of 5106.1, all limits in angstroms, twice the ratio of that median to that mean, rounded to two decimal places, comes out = 2.03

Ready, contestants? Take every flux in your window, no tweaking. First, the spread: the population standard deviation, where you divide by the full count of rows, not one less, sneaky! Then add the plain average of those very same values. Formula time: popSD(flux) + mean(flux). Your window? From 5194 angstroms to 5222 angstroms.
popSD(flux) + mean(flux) 2.47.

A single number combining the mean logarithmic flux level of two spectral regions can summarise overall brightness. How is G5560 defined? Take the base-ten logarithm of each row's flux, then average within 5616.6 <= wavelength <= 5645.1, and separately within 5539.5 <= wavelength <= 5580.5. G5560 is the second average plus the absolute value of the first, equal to 0.76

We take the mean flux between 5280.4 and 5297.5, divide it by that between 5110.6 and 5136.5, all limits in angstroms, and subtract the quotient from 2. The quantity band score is 0.86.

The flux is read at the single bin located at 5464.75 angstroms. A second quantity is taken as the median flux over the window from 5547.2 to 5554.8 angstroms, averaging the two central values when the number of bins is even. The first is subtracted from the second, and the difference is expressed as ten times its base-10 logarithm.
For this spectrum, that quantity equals -10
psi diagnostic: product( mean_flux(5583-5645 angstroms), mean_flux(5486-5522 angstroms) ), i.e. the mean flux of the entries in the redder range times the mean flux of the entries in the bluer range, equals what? 5.6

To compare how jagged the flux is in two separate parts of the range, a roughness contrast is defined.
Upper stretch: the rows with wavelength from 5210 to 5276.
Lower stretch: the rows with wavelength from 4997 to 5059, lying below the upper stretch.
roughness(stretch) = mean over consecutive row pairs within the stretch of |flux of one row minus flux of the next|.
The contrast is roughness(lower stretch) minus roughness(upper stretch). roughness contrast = 0.11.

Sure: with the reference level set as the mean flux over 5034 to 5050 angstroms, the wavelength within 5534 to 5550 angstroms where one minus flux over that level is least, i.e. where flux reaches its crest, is 5538.23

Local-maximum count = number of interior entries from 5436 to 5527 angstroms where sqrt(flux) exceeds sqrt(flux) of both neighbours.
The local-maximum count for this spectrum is 10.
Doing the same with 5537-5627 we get 11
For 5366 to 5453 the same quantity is 11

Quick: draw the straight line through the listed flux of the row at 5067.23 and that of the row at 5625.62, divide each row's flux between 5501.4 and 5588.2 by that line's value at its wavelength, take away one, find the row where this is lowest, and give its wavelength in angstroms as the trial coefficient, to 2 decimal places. 5576.61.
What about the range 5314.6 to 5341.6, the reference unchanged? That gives 5328.08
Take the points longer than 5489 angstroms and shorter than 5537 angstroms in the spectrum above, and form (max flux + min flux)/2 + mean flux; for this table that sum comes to 4.81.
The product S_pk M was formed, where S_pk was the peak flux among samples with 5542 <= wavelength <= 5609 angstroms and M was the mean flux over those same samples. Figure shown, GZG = 6.2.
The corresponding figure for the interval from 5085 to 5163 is 6.8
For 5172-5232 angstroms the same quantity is 5.4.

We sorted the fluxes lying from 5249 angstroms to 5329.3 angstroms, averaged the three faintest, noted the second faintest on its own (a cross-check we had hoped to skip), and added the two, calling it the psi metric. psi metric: 3.78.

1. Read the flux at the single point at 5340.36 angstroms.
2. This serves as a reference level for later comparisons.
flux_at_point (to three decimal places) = 2.423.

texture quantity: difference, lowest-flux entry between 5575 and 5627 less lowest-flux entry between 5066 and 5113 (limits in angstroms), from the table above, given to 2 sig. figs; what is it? 0.45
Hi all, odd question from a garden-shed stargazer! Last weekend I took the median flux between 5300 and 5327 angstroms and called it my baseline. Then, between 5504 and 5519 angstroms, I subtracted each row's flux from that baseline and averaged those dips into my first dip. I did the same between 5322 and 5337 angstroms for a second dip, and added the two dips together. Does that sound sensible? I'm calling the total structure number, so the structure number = 0.21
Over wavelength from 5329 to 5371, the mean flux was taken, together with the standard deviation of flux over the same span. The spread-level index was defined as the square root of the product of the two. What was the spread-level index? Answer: 0.61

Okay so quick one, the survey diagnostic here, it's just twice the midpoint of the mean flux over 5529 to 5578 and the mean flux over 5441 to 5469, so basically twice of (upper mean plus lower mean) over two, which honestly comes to 4.81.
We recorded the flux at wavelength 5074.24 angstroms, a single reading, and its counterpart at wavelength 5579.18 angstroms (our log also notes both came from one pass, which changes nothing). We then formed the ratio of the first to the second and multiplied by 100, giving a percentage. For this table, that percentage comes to 101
